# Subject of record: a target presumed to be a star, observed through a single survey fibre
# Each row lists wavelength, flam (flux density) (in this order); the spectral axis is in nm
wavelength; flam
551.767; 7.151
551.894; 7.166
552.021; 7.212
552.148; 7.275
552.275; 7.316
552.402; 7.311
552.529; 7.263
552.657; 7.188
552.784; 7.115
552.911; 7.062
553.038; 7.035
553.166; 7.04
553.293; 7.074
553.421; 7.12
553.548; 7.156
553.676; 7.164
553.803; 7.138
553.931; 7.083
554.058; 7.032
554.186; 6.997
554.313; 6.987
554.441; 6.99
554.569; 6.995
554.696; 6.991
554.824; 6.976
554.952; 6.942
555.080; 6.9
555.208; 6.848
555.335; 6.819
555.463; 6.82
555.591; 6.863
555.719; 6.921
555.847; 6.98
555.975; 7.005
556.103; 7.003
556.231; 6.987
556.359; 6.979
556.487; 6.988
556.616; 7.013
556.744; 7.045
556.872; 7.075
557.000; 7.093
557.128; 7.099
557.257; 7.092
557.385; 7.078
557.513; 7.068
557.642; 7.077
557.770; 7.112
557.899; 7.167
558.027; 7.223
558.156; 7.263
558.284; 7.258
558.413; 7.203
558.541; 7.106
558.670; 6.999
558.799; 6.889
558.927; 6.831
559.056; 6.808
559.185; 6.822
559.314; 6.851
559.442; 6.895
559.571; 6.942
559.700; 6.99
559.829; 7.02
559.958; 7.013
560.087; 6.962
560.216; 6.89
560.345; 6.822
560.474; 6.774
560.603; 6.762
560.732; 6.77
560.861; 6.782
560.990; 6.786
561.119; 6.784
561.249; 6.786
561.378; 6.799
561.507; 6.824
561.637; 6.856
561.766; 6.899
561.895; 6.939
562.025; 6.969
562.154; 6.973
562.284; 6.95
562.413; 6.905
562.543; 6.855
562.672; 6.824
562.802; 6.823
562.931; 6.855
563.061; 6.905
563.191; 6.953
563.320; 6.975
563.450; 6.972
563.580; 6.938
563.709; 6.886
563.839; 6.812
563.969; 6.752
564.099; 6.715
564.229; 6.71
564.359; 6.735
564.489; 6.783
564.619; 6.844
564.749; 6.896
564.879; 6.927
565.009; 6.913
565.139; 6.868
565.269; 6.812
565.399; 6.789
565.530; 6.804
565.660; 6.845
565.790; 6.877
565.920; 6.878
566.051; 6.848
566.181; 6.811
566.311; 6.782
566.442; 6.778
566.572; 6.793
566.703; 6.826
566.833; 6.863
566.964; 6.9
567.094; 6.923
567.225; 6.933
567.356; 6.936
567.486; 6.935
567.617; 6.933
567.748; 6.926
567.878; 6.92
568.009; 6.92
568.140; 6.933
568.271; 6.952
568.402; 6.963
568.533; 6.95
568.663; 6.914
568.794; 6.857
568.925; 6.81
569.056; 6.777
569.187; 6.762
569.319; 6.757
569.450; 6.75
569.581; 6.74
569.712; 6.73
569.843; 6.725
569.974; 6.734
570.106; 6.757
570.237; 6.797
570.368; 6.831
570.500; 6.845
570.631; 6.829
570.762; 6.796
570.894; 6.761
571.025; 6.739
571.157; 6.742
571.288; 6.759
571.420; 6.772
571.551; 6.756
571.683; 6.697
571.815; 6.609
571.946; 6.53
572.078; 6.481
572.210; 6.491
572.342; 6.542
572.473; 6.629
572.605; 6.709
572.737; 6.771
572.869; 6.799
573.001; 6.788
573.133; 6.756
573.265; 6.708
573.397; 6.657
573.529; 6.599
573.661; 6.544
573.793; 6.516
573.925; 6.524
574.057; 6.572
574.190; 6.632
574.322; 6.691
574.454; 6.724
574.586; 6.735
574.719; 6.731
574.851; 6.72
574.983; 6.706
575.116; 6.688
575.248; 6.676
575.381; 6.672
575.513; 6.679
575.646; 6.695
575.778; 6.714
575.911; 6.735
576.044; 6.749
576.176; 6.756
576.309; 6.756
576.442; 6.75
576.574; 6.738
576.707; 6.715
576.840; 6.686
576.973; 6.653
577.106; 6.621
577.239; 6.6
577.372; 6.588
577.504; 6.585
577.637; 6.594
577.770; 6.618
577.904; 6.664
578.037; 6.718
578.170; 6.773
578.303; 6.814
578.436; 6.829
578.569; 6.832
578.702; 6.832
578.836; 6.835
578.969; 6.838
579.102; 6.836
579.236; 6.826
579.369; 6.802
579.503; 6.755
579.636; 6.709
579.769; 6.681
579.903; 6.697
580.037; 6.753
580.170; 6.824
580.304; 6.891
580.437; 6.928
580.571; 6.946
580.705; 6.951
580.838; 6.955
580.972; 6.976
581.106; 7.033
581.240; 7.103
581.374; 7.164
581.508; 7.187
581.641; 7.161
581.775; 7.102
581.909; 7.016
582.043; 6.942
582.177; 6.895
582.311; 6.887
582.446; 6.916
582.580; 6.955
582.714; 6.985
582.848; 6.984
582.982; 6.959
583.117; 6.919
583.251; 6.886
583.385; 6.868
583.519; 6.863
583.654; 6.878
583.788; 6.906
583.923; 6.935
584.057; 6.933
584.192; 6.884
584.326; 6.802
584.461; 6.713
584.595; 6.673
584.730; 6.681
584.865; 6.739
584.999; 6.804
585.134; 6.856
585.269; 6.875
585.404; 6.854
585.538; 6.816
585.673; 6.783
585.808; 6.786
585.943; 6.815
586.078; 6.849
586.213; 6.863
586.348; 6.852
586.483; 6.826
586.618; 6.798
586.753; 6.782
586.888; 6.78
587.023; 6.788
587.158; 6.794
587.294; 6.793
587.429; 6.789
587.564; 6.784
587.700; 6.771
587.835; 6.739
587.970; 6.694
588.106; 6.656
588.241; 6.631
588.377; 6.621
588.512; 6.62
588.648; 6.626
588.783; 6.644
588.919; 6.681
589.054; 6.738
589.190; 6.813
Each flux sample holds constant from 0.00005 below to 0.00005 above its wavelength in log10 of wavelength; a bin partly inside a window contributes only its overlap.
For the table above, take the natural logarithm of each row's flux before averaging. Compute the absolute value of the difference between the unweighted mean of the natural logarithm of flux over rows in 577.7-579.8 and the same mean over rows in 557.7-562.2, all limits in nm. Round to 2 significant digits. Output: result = 0.024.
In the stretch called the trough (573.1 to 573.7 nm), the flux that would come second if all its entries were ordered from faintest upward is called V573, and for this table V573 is 6.599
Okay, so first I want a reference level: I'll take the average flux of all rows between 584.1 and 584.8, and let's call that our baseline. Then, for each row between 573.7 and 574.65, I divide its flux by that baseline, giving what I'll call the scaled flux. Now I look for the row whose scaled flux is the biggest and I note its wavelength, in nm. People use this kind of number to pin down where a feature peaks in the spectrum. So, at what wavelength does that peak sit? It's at 574.586 nm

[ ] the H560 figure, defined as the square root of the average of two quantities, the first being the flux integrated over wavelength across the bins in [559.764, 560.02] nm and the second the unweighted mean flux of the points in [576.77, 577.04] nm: 2.06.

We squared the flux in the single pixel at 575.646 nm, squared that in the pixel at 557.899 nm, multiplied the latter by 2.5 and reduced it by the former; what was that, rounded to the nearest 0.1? 83.6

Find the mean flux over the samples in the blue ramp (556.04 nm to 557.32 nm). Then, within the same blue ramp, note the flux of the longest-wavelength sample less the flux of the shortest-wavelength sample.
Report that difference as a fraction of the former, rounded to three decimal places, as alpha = 0.013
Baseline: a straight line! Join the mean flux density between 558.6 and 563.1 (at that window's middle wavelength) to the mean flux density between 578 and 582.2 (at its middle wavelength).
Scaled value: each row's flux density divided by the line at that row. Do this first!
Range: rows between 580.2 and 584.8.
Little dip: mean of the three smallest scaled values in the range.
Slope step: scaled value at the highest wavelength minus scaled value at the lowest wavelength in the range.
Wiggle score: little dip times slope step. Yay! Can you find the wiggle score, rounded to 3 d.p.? -0.030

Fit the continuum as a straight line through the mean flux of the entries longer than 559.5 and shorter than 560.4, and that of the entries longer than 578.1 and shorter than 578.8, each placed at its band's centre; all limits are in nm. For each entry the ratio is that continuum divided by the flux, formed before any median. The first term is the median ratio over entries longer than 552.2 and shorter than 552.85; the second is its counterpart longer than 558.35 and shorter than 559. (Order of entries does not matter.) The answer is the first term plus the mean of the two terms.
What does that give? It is 1.94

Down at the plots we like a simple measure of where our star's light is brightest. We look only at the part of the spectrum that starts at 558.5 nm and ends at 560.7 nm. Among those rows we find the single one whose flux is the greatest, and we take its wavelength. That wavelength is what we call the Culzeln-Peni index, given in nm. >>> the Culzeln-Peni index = 558.541 nm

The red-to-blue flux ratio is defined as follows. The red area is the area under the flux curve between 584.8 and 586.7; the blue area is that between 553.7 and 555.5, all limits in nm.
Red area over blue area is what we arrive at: 1.03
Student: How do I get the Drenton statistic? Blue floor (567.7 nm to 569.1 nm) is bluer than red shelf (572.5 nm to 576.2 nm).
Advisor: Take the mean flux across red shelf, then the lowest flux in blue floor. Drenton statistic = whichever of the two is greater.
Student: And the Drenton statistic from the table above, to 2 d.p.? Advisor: 6.78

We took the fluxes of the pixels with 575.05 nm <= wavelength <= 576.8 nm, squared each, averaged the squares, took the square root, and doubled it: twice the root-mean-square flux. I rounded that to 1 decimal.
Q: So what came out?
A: 13.4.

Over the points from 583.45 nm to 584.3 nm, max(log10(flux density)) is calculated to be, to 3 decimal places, 0.841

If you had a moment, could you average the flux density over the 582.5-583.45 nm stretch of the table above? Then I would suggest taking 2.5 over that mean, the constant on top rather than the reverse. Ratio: 0.360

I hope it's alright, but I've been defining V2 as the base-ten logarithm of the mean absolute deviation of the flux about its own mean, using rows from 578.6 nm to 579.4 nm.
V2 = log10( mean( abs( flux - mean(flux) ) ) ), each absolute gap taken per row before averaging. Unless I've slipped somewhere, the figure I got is -2.0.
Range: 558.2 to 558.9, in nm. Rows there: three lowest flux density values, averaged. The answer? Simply 7.00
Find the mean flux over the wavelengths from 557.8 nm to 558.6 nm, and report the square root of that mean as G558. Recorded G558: 2.68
